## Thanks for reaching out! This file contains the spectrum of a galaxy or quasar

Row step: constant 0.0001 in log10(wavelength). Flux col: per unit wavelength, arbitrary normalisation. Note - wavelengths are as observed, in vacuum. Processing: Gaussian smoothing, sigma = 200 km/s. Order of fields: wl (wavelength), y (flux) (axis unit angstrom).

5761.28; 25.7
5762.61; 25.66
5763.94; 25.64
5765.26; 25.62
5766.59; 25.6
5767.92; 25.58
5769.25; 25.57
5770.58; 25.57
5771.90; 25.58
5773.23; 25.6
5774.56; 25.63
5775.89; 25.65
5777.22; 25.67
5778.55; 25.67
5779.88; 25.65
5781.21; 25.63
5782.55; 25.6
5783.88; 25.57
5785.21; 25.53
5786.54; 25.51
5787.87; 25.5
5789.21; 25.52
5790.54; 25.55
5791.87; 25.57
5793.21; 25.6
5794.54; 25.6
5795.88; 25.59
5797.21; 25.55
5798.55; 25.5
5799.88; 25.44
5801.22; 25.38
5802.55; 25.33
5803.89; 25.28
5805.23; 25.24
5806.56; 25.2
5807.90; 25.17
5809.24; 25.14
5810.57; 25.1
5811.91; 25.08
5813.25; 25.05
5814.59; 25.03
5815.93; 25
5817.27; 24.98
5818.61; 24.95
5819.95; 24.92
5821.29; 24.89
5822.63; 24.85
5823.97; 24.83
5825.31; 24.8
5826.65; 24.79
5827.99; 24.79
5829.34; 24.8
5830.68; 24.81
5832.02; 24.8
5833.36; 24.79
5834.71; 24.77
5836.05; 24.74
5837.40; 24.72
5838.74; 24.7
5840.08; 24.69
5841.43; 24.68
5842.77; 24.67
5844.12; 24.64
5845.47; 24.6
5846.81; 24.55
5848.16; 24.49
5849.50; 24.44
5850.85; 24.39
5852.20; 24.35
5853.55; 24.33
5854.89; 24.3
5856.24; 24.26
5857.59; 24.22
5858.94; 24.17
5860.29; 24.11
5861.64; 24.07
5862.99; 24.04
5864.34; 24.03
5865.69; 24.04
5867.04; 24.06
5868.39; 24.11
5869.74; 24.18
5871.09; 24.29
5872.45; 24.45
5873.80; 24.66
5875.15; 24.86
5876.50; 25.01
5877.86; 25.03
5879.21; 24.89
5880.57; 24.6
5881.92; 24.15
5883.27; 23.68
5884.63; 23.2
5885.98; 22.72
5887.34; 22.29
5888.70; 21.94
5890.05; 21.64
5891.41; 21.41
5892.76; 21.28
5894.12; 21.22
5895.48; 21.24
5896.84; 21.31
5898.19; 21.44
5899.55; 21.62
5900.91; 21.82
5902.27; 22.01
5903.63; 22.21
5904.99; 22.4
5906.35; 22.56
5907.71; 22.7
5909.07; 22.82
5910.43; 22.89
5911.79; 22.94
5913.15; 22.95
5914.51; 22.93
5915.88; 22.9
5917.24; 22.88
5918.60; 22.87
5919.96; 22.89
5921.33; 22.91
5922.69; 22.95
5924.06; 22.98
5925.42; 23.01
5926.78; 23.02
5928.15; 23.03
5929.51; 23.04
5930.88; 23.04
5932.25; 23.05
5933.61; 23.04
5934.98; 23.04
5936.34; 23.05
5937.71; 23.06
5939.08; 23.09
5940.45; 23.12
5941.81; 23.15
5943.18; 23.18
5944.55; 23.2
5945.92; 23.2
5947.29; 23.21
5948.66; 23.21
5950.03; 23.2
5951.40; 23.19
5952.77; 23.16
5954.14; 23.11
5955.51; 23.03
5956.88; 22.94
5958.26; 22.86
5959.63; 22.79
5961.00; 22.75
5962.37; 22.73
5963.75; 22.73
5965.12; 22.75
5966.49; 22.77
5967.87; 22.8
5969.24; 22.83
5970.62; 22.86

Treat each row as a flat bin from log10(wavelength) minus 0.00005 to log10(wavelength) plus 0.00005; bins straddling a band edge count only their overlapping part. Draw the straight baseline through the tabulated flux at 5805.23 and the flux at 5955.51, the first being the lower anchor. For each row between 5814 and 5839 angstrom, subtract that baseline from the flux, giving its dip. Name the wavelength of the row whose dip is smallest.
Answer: 5825.31 angstrom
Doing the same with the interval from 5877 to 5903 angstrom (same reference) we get 5894.12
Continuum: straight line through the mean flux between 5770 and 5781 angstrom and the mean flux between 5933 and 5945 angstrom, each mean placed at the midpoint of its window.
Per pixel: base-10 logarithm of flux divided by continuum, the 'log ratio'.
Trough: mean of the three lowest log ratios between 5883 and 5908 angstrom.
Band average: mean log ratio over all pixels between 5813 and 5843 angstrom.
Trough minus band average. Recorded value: -0.049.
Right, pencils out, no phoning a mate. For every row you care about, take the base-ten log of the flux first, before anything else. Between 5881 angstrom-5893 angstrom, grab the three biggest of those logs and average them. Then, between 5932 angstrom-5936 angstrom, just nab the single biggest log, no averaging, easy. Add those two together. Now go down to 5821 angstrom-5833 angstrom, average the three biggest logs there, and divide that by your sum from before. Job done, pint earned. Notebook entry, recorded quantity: 0.510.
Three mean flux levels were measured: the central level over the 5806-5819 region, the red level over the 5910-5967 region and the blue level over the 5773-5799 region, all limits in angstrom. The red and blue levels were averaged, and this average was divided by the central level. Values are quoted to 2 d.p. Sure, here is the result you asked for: 0.97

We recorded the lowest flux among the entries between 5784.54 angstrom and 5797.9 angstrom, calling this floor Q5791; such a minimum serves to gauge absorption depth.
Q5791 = 25.5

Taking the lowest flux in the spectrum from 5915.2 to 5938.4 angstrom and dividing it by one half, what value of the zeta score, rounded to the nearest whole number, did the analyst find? 46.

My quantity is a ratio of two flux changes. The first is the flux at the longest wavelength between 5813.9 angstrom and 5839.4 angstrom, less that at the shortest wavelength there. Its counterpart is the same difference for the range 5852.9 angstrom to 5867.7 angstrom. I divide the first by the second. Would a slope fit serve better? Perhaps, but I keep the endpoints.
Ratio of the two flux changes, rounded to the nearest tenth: 1.2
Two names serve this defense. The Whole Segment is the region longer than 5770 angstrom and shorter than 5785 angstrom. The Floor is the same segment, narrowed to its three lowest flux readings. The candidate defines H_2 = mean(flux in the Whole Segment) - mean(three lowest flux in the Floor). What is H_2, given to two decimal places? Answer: 0.05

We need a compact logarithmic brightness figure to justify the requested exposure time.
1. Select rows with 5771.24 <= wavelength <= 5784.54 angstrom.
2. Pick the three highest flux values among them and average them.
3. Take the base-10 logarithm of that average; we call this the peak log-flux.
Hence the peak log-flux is 1.41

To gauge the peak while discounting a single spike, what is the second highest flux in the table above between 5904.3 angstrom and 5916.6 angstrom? 22.94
